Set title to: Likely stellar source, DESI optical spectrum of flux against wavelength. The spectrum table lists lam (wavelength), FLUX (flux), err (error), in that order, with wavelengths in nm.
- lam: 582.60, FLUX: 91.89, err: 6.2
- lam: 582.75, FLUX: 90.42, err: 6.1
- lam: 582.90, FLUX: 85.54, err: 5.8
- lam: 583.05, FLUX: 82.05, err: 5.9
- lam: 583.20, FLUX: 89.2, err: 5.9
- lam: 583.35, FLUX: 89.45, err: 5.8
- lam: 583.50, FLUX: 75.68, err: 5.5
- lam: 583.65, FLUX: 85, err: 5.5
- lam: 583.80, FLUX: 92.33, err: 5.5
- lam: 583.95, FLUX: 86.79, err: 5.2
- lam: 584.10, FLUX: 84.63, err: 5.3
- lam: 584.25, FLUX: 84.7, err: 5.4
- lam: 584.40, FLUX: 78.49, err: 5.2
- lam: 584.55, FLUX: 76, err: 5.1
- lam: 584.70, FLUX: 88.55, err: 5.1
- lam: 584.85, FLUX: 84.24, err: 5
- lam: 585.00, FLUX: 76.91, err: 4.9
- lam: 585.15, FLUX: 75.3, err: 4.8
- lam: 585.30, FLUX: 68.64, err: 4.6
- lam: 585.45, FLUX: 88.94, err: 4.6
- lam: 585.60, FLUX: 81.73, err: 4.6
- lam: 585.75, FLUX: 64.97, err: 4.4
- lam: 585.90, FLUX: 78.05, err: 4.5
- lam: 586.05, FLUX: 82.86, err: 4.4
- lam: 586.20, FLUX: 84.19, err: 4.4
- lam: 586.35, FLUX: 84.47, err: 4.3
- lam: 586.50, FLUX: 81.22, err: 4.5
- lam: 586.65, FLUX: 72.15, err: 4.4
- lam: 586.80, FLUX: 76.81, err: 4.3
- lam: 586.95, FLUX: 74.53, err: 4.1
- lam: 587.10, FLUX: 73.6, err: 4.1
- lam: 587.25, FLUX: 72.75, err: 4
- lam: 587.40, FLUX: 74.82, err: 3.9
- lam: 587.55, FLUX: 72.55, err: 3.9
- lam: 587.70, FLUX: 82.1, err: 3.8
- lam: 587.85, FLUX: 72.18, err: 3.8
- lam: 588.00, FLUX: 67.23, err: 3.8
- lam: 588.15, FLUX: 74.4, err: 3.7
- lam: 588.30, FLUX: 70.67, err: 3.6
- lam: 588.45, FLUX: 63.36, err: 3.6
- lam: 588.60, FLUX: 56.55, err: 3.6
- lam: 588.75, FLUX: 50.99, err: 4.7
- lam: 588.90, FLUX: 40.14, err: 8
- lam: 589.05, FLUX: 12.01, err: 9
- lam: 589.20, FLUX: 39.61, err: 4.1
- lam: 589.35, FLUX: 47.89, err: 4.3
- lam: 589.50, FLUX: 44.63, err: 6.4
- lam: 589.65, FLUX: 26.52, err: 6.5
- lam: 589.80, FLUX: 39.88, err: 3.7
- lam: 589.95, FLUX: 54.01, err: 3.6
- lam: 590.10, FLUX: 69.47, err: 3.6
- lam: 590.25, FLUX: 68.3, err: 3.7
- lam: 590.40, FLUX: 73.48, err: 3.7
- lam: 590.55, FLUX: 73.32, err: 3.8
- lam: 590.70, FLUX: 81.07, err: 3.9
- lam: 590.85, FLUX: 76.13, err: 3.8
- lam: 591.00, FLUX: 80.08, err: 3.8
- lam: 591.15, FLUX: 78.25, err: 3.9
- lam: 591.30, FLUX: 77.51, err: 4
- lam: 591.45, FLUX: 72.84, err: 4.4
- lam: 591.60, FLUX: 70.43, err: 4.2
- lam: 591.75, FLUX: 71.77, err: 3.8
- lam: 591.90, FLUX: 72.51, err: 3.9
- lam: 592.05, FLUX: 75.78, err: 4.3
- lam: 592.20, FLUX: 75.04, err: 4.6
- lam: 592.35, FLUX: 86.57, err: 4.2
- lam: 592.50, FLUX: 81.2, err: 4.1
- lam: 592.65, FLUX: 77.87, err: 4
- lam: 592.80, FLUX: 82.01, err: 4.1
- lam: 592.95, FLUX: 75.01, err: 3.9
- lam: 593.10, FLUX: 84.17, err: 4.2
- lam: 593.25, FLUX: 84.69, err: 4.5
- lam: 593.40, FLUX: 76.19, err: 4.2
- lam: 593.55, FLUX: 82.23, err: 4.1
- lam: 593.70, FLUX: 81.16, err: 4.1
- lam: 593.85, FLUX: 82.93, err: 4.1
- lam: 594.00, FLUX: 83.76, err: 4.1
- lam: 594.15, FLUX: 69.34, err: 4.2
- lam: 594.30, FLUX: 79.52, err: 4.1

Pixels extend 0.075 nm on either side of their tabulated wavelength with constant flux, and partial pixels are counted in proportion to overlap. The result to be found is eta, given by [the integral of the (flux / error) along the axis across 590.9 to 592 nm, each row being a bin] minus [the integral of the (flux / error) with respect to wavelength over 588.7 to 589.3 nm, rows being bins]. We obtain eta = 17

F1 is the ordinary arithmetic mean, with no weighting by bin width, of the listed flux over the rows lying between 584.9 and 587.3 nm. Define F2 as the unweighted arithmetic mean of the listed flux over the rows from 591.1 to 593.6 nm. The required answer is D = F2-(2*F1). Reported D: -77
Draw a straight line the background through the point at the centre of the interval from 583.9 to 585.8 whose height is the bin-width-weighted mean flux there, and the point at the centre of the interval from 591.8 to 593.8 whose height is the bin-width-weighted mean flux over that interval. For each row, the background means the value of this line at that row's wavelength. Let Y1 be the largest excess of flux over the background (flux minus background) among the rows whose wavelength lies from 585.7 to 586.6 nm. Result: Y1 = 4.5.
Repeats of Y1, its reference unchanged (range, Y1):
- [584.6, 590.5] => 8.9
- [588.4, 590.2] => -10.2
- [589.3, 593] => 7.0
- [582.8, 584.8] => 12.2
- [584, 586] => 8.9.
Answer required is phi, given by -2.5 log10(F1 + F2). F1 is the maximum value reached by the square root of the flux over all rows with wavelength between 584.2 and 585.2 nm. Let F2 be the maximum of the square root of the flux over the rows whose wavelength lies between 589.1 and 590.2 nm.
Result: -3.12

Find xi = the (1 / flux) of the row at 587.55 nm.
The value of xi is 0.014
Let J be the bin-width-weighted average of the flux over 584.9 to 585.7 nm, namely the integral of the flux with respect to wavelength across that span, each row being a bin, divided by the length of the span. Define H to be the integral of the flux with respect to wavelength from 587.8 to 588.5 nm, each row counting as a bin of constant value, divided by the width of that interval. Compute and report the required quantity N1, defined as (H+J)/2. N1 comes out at 74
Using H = 70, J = 78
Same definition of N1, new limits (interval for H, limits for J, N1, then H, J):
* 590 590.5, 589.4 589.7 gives 54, 70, 37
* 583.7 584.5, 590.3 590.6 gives 79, 85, 73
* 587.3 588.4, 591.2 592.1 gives 73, 73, 74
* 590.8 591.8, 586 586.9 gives 78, 75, 80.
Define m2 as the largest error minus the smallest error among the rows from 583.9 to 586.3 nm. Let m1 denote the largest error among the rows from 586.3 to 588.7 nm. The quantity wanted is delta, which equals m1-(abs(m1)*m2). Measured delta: 0.0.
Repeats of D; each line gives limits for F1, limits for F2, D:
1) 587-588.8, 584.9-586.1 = -61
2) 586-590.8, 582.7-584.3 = -43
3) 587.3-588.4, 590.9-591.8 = -72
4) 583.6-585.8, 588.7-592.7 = -99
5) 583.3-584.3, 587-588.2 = -97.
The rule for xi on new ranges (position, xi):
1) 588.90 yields 0.025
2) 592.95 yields 0.013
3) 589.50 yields 0.022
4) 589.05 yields 0.083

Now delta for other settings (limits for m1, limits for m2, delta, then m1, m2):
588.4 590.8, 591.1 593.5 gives 1.8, 9.00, 0.8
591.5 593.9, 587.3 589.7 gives -20.2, 4.60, 5.4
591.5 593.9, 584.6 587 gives 0.0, 4.60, 1.0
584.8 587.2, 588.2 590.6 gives -22.0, 5.00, 5.4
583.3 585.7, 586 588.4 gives 0.6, 5.80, 0.9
